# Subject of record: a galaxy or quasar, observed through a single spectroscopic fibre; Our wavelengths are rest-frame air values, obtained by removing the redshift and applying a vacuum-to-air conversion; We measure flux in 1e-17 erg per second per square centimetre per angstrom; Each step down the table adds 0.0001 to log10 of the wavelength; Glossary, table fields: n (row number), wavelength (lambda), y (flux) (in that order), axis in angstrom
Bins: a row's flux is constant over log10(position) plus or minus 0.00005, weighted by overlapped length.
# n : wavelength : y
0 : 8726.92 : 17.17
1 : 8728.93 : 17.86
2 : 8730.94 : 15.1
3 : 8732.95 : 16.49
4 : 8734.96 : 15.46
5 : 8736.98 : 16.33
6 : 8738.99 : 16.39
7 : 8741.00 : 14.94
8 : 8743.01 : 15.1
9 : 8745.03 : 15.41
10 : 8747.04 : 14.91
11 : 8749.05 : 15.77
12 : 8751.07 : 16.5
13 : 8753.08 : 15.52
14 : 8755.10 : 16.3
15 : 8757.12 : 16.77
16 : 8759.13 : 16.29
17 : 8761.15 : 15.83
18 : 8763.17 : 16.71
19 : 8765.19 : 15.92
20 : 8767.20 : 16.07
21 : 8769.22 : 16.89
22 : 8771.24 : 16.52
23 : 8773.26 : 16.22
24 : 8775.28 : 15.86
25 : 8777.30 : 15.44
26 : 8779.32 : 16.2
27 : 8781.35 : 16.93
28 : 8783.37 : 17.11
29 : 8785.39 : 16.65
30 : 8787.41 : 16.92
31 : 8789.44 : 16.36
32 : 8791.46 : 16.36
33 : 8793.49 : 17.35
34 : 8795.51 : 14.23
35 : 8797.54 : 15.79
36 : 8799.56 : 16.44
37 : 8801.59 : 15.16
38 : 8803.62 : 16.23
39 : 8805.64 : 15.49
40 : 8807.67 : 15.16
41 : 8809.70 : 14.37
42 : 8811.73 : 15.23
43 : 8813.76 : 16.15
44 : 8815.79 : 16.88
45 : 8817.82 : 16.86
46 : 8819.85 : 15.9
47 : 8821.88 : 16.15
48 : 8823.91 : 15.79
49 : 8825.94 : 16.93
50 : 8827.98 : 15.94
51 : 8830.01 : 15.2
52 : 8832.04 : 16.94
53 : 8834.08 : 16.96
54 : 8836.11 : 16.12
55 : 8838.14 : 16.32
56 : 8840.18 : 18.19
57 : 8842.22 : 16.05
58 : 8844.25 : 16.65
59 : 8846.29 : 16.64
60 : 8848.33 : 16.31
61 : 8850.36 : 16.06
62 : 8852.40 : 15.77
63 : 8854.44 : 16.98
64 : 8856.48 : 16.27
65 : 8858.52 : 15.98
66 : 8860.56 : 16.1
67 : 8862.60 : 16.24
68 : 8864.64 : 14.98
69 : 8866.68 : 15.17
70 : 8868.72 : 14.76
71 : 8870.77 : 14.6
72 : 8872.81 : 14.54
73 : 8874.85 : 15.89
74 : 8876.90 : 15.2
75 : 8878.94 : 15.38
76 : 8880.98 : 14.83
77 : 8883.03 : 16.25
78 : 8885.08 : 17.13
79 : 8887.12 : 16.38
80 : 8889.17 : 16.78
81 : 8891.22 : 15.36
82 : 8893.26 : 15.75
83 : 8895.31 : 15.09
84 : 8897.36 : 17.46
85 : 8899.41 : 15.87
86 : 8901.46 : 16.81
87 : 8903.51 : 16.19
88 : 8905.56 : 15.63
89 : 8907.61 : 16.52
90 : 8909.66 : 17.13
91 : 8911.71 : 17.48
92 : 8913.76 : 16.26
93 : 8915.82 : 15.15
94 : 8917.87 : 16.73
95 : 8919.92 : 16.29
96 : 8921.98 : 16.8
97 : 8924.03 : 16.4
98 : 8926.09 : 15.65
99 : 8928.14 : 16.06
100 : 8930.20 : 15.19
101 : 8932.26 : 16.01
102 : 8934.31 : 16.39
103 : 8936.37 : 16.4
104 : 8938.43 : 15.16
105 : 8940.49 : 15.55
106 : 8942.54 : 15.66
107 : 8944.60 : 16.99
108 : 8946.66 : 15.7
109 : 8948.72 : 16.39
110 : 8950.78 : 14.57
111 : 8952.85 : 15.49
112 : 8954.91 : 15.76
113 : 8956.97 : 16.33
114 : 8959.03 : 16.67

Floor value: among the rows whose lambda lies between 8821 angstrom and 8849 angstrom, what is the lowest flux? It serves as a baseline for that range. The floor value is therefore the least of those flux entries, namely 15.2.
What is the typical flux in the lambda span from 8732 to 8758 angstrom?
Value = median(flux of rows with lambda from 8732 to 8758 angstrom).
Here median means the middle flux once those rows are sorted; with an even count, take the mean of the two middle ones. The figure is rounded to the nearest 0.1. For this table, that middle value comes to 15.8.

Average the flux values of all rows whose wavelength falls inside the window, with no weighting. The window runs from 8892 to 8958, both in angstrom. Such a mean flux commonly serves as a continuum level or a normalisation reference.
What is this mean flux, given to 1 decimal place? 16.1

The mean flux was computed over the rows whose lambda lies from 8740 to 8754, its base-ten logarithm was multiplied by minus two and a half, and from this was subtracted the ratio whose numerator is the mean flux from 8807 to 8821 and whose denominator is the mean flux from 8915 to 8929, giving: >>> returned -3.95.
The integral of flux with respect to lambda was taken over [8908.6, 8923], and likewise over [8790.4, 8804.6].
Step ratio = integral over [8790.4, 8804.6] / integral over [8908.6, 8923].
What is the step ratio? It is 0.95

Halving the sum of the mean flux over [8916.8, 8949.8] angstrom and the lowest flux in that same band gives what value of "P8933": 15.6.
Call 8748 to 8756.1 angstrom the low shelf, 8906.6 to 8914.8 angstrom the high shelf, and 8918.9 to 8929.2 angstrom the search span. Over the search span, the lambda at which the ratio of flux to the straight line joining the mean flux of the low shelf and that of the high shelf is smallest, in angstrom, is 8926.09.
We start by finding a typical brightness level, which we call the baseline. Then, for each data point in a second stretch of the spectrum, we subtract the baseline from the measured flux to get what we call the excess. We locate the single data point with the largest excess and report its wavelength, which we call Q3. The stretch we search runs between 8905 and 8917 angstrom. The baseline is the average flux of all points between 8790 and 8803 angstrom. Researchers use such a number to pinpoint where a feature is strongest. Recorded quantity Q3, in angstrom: 8911.71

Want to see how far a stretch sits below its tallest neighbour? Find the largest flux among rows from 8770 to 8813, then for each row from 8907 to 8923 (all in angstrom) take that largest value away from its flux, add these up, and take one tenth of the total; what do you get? -0.6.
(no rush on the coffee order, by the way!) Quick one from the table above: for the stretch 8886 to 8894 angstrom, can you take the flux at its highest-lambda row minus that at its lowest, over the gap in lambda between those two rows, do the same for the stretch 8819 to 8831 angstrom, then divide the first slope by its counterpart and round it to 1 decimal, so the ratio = 1.5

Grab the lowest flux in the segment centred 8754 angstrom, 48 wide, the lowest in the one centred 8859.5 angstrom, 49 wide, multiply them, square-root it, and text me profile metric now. 14.7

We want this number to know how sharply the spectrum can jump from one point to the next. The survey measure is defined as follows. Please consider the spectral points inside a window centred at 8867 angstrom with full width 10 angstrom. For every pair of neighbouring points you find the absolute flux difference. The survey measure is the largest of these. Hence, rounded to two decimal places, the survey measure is 1.26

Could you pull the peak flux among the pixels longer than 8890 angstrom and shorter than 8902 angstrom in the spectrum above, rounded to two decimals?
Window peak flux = 17.46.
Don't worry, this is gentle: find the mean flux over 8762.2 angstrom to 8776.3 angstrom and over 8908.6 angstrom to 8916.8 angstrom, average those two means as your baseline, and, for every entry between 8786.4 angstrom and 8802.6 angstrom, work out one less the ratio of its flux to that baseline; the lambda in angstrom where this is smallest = 8793.49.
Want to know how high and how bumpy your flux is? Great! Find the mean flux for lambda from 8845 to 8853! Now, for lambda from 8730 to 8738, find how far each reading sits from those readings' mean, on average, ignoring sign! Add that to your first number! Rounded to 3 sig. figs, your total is 16.8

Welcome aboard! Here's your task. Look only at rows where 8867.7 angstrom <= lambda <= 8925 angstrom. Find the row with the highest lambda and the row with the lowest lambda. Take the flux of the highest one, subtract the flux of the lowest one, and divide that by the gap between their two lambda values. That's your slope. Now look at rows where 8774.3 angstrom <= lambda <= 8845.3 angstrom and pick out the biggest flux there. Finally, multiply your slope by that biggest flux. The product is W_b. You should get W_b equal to 0.54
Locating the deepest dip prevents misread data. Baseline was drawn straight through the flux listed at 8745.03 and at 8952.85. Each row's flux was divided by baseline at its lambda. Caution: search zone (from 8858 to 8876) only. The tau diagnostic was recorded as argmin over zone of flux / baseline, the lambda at 8872.81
